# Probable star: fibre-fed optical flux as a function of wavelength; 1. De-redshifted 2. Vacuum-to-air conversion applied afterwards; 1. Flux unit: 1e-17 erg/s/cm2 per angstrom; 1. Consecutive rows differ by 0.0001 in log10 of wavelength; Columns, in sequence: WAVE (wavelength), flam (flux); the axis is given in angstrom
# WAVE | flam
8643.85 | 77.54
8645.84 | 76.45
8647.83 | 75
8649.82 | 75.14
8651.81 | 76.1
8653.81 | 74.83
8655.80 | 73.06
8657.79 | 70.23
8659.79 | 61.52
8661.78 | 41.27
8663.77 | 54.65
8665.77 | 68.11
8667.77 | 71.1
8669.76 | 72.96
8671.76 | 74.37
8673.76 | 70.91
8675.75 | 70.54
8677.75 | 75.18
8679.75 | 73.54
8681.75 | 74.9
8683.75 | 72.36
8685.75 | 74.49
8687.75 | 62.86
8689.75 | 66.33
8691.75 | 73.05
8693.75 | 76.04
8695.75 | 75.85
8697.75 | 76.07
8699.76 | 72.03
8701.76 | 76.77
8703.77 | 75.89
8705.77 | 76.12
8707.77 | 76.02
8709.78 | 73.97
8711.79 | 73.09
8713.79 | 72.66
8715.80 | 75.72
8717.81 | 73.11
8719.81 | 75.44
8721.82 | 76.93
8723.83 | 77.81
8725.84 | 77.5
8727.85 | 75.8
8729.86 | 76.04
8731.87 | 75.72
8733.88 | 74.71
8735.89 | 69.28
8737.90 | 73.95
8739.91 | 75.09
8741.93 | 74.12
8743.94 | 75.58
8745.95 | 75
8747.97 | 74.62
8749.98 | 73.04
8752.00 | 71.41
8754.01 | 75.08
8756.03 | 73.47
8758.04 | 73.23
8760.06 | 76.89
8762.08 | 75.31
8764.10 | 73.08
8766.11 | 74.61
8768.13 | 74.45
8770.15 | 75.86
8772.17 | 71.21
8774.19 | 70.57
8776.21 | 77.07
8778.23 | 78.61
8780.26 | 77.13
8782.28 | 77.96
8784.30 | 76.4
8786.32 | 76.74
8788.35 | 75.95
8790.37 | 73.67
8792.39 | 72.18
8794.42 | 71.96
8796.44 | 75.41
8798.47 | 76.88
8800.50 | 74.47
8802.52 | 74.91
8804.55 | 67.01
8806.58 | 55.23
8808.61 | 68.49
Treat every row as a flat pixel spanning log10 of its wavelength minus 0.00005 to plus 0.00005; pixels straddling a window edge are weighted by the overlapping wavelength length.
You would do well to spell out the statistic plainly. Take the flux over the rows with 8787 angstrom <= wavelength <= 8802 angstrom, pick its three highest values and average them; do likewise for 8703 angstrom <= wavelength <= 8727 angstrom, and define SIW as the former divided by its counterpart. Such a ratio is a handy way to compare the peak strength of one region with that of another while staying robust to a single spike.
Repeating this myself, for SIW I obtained 0.98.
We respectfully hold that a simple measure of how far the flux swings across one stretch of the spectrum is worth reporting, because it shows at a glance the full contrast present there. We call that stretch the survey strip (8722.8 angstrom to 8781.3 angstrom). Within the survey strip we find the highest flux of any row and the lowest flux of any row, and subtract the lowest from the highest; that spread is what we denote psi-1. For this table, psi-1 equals 9.3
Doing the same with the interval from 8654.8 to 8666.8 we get 31.8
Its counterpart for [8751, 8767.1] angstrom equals 5.5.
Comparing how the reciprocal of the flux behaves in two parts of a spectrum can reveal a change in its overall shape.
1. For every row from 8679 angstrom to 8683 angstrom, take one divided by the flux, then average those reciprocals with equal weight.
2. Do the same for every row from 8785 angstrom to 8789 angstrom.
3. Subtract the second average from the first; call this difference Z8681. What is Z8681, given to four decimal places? 0.0004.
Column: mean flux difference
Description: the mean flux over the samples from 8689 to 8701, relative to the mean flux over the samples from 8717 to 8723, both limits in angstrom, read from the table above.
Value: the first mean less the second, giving -1.9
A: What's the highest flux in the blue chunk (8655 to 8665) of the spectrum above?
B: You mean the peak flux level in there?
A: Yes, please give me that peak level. 73.06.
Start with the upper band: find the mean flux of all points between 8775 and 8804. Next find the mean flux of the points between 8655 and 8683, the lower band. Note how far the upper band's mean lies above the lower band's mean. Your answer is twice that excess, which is 15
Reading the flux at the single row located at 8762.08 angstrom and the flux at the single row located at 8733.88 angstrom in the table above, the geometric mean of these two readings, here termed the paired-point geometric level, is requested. 75.0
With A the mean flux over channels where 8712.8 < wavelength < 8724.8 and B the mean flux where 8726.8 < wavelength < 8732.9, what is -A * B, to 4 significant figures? -5710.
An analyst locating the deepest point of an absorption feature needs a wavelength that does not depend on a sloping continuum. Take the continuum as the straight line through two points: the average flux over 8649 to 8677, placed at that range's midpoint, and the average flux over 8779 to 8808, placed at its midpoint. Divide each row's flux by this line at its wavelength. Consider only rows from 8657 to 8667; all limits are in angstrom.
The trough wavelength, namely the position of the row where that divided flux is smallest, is 8661.78 angstrom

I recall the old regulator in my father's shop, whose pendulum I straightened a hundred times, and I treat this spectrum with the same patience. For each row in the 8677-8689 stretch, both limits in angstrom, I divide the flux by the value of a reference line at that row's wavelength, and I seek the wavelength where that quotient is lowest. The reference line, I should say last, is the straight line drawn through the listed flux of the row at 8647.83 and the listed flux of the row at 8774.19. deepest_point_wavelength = 8687.75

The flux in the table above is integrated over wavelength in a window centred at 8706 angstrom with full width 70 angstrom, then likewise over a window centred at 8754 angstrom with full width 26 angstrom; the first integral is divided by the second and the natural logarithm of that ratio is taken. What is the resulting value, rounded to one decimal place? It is 1.0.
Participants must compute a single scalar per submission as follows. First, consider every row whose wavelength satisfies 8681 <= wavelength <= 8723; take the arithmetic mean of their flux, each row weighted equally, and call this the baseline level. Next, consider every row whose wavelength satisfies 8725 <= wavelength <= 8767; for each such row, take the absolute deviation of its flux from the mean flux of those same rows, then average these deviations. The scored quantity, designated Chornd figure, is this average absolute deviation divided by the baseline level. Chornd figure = 0.018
